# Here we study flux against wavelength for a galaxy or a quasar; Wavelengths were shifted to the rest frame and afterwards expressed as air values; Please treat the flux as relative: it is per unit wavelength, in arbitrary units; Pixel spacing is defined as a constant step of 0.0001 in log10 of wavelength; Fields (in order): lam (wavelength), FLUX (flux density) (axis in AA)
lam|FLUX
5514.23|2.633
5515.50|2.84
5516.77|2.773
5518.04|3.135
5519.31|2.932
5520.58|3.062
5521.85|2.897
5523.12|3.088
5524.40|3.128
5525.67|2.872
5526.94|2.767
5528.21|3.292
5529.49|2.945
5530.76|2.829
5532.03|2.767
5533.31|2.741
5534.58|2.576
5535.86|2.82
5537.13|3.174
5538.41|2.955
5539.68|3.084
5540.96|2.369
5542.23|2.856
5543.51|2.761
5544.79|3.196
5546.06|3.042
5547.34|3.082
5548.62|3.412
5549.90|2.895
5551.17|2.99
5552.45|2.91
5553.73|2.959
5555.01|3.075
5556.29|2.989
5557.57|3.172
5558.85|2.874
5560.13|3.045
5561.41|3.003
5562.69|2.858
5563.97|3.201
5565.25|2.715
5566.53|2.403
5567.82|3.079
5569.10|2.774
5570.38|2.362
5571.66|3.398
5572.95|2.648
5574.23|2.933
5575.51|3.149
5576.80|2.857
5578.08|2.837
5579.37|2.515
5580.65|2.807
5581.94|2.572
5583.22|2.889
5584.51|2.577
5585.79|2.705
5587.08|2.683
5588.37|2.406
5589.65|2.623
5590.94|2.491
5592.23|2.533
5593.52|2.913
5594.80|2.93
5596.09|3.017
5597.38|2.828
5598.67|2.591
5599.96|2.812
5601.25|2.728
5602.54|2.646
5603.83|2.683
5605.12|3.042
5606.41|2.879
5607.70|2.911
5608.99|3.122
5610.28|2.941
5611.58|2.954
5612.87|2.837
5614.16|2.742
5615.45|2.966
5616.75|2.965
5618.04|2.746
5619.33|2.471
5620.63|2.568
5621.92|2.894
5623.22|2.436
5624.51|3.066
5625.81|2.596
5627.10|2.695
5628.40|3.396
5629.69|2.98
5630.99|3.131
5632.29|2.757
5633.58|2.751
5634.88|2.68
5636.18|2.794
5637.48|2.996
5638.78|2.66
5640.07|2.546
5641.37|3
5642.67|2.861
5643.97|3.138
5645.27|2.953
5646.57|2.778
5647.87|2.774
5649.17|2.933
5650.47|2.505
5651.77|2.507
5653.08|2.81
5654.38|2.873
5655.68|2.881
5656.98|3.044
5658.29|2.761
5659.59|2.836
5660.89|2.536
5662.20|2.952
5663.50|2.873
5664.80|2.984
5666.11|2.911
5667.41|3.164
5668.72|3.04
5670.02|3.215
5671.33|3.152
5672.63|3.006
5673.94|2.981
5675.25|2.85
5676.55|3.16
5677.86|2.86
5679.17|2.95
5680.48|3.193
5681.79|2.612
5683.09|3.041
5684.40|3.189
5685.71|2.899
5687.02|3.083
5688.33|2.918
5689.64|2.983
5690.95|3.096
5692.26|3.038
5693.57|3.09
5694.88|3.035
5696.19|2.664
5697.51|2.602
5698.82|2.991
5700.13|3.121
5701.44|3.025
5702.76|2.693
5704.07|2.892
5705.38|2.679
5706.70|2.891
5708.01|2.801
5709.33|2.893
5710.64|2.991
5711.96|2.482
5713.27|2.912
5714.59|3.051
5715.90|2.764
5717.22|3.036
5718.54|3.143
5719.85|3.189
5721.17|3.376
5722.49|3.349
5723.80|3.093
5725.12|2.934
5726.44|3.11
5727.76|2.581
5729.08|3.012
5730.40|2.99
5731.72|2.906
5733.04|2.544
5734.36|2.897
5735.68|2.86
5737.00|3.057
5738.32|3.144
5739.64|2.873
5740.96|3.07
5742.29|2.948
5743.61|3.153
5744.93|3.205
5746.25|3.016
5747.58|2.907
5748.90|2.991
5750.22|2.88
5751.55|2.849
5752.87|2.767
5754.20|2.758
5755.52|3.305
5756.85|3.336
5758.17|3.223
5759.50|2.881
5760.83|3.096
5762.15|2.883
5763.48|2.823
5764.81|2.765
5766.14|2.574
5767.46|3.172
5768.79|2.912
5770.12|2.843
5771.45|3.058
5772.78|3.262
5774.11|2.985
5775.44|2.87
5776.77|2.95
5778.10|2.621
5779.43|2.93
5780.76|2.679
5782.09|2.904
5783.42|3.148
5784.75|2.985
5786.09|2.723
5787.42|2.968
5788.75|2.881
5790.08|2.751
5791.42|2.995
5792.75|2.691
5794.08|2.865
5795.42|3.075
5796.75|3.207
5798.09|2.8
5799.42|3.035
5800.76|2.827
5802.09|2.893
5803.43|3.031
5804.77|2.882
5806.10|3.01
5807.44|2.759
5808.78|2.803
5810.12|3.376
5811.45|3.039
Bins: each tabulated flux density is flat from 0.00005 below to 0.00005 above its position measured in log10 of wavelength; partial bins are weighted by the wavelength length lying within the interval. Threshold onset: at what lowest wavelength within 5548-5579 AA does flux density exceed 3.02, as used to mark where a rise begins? 5548.62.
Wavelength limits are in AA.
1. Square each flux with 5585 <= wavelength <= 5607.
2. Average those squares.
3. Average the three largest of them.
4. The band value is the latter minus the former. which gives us 1.5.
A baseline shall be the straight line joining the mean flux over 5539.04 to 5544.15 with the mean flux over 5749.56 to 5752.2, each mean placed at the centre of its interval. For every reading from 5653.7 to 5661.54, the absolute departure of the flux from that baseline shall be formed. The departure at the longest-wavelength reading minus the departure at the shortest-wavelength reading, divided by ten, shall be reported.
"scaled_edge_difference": 0.023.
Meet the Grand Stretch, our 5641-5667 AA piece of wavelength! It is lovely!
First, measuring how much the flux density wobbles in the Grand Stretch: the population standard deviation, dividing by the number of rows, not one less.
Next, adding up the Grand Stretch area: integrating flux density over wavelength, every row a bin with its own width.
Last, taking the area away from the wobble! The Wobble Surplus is -74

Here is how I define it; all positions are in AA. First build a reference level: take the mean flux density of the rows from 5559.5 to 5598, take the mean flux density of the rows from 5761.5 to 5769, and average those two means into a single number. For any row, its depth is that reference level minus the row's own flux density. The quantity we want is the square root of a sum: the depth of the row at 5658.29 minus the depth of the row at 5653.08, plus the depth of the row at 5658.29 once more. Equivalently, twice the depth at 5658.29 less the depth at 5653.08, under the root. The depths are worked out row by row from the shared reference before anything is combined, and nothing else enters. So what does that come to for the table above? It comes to 0.33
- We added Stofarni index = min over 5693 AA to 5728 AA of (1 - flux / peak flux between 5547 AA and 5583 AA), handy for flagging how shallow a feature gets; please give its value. 0.011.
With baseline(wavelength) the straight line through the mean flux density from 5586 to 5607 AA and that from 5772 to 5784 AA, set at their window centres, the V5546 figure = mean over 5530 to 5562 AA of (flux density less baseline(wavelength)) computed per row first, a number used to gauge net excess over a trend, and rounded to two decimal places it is 0.26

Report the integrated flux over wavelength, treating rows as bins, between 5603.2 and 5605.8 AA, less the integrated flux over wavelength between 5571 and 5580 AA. -19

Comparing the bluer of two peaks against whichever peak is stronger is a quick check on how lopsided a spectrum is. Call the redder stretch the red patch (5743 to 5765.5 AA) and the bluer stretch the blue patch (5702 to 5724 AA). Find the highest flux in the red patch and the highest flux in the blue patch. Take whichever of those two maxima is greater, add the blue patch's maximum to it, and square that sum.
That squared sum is 45.6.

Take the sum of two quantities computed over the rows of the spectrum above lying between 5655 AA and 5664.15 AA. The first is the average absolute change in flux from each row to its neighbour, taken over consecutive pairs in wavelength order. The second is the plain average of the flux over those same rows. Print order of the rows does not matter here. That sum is 3.06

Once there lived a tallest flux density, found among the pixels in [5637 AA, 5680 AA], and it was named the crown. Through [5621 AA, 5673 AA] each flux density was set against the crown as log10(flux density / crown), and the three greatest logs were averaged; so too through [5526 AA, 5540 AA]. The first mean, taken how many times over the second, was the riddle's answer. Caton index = -1.3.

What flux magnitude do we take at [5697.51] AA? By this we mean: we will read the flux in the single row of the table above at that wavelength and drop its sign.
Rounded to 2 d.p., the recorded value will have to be 2.60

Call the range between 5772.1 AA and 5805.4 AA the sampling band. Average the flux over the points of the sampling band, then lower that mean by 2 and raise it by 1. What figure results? 1.92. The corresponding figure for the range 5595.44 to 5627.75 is 1.81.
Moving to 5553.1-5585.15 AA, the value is 1.87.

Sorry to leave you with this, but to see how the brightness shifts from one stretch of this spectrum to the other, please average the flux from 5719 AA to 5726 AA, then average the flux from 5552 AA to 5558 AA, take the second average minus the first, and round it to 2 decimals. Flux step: -0.17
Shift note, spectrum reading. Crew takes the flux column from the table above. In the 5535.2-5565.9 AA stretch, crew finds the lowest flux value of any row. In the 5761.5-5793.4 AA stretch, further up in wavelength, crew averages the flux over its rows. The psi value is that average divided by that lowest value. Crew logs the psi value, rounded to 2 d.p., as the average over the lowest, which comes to 1.22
